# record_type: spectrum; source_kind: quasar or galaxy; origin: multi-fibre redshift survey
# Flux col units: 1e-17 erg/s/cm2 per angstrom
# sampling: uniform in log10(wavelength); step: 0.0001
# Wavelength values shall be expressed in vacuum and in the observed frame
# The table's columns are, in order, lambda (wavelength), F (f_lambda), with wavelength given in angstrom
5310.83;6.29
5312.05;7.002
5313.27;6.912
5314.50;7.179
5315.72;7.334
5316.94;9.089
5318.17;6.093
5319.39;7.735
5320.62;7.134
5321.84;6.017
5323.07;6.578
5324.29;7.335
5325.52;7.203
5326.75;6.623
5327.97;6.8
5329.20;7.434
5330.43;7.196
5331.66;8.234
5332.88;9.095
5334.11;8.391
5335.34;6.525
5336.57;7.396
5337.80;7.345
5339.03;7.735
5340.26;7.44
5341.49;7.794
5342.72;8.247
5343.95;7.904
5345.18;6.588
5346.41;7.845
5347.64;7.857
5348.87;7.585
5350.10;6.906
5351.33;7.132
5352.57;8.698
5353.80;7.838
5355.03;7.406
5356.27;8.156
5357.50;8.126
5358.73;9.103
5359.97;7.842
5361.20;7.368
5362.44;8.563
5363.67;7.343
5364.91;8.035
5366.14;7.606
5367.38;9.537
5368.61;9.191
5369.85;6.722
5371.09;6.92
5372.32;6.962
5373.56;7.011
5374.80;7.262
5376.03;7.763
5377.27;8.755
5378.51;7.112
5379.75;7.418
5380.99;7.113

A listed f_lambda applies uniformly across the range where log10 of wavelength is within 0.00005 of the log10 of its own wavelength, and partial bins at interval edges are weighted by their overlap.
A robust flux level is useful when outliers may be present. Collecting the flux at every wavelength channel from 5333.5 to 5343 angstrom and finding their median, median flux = 7.6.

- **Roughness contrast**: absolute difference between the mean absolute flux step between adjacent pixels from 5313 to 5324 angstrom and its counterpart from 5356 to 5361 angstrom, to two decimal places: 0.38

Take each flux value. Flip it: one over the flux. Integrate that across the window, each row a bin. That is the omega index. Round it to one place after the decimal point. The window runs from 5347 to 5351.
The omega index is 0.5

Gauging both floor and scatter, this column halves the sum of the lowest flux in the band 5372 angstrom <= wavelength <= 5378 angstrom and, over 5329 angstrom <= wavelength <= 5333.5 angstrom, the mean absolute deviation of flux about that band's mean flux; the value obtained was 3.82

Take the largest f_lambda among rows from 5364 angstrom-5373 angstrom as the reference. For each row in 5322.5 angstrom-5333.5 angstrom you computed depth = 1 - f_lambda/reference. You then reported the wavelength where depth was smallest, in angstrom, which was 5332.88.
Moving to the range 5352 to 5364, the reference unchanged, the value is 5358.73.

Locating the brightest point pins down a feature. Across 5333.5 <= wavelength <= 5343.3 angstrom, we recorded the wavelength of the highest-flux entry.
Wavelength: 5334.11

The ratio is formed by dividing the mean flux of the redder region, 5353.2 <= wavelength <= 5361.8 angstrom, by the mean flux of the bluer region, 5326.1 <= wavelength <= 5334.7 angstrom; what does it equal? 1.04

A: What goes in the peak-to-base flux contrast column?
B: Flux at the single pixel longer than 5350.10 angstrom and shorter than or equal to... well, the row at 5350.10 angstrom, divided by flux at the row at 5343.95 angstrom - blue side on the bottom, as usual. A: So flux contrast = 0.87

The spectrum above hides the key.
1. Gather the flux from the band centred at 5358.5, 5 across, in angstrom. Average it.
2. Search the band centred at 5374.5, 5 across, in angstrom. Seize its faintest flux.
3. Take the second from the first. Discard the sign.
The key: 1.3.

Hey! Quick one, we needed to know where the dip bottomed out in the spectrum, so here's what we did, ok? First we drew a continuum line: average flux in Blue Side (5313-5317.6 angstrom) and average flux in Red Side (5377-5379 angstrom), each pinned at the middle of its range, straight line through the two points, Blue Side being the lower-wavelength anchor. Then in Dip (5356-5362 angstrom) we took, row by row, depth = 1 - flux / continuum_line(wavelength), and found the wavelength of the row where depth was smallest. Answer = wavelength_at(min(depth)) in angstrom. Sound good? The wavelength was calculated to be 5358.73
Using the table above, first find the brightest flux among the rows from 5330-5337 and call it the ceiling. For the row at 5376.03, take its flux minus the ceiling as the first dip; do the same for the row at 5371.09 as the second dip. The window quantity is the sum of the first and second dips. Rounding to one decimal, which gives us -3.5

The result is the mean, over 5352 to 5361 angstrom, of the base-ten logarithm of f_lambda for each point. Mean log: 0.91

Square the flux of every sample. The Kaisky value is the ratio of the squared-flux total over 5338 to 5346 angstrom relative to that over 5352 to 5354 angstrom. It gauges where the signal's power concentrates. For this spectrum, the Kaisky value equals 2.55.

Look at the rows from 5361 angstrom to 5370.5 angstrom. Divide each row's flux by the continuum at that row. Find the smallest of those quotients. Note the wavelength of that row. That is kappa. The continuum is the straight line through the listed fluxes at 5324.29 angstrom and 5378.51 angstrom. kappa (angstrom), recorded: 5369.85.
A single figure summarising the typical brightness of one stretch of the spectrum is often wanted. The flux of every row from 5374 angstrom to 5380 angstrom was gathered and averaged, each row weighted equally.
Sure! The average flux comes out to 7.7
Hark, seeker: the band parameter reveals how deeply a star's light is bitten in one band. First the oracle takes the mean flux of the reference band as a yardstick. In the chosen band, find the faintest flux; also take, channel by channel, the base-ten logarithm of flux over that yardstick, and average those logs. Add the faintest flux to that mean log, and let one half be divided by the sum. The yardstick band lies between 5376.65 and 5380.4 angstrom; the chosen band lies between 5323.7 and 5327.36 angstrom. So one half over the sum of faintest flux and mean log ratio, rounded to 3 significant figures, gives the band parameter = 0.0760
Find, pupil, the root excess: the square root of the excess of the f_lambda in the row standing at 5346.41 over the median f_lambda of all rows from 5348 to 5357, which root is 0.51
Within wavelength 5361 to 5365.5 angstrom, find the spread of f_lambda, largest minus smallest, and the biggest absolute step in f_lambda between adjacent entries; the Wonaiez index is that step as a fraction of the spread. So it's 1.00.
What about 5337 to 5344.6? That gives 0.50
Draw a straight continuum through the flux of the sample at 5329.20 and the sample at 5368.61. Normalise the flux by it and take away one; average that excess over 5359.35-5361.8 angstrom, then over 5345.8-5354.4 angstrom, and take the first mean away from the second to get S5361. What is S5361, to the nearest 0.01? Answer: 0.06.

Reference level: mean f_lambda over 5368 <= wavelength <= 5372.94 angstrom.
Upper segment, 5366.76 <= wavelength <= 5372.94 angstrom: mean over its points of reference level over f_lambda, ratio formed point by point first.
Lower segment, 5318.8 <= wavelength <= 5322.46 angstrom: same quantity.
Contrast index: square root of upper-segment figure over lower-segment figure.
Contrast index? 0.95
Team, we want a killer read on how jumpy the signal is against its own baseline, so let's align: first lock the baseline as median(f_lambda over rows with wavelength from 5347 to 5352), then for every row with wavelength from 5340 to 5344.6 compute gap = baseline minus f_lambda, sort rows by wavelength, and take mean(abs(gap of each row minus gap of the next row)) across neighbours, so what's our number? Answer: 0.4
